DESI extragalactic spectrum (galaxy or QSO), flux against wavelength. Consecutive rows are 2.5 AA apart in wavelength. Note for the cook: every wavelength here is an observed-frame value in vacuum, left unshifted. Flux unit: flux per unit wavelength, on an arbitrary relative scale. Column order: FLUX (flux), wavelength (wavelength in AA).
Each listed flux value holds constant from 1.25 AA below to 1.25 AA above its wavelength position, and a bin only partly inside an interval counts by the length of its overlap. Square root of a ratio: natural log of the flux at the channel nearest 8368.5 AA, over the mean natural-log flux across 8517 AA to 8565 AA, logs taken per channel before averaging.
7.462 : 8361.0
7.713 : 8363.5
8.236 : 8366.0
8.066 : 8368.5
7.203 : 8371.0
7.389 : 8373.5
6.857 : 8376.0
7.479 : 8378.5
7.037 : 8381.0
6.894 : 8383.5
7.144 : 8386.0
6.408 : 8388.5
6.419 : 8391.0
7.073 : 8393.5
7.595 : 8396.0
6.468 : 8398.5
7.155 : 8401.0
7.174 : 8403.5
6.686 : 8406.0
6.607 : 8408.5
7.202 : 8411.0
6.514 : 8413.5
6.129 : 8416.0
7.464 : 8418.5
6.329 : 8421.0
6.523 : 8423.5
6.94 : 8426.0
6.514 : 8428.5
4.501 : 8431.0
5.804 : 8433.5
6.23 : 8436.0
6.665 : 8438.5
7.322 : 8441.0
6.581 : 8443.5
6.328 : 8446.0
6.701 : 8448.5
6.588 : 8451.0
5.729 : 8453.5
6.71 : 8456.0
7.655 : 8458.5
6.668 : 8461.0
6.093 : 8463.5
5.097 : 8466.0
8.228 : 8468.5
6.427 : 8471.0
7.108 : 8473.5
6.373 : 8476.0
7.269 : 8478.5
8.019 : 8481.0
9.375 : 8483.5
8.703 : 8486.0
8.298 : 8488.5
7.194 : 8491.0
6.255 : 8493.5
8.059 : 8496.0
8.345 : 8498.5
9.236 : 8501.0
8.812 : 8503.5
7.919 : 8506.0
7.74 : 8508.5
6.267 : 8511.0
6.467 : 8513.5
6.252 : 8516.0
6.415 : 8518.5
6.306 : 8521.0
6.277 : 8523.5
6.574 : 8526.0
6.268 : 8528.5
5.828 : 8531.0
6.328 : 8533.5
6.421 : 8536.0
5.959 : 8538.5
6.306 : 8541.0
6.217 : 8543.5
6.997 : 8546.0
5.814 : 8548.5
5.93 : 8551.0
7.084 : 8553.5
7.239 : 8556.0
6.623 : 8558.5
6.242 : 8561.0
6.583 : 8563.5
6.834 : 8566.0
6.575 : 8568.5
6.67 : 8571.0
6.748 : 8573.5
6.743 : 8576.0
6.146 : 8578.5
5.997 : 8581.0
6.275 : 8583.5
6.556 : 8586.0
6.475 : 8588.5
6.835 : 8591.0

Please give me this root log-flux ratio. 1.06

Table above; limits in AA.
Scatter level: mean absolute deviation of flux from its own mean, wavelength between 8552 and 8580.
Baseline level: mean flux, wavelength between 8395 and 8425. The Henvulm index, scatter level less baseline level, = -6.6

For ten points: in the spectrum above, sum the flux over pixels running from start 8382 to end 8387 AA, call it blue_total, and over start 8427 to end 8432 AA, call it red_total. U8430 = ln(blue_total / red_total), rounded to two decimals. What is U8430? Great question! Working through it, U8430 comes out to 0.24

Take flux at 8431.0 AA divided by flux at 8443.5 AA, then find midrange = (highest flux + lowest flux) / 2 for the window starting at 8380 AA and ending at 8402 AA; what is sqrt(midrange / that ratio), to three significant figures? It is 3.20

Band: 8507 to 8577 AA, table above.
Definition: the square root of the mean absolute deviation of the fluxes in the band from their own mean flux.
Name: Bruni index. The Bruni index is 0.57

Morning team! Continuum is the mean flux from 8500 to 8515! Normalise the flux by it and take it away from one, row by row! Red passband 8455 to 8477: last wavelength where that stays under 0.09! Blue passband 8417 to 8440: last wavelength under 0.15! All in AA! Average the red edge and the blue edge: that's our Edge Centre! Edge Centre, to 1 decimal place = 8456.0 AA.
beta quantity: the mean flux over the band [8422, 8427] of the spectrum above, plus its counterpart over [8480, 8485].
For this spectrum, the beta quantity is 15.4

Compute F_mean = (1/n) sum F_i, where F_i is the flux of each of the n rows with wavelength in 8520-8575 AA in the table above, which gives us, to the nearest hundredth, 6.45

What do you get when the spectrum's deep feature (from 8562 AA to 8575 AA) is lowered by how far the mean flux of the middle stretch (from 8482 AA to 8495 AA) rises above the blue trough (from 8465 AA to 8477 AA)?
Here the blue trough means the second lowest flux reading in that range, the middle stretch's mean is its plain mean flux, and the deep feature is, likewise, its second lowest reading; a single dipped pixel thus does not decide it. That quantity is 4.99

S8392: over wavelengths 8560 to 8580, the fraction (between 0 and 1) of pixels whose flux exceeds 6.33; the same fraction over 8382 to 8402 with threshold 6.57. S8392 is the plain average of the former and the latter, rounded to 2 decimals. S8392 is 0.69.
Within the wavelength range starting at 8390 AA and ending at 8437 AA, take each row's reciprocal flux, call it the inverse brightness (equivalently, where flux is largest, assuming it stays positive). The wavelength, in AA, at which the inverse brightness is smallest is 8396.0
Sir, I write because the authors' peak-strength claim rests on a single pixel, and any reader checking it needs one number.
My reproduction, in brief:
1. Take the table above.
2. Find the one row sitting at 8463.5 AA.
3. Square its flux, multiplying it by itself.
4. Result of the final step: 37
